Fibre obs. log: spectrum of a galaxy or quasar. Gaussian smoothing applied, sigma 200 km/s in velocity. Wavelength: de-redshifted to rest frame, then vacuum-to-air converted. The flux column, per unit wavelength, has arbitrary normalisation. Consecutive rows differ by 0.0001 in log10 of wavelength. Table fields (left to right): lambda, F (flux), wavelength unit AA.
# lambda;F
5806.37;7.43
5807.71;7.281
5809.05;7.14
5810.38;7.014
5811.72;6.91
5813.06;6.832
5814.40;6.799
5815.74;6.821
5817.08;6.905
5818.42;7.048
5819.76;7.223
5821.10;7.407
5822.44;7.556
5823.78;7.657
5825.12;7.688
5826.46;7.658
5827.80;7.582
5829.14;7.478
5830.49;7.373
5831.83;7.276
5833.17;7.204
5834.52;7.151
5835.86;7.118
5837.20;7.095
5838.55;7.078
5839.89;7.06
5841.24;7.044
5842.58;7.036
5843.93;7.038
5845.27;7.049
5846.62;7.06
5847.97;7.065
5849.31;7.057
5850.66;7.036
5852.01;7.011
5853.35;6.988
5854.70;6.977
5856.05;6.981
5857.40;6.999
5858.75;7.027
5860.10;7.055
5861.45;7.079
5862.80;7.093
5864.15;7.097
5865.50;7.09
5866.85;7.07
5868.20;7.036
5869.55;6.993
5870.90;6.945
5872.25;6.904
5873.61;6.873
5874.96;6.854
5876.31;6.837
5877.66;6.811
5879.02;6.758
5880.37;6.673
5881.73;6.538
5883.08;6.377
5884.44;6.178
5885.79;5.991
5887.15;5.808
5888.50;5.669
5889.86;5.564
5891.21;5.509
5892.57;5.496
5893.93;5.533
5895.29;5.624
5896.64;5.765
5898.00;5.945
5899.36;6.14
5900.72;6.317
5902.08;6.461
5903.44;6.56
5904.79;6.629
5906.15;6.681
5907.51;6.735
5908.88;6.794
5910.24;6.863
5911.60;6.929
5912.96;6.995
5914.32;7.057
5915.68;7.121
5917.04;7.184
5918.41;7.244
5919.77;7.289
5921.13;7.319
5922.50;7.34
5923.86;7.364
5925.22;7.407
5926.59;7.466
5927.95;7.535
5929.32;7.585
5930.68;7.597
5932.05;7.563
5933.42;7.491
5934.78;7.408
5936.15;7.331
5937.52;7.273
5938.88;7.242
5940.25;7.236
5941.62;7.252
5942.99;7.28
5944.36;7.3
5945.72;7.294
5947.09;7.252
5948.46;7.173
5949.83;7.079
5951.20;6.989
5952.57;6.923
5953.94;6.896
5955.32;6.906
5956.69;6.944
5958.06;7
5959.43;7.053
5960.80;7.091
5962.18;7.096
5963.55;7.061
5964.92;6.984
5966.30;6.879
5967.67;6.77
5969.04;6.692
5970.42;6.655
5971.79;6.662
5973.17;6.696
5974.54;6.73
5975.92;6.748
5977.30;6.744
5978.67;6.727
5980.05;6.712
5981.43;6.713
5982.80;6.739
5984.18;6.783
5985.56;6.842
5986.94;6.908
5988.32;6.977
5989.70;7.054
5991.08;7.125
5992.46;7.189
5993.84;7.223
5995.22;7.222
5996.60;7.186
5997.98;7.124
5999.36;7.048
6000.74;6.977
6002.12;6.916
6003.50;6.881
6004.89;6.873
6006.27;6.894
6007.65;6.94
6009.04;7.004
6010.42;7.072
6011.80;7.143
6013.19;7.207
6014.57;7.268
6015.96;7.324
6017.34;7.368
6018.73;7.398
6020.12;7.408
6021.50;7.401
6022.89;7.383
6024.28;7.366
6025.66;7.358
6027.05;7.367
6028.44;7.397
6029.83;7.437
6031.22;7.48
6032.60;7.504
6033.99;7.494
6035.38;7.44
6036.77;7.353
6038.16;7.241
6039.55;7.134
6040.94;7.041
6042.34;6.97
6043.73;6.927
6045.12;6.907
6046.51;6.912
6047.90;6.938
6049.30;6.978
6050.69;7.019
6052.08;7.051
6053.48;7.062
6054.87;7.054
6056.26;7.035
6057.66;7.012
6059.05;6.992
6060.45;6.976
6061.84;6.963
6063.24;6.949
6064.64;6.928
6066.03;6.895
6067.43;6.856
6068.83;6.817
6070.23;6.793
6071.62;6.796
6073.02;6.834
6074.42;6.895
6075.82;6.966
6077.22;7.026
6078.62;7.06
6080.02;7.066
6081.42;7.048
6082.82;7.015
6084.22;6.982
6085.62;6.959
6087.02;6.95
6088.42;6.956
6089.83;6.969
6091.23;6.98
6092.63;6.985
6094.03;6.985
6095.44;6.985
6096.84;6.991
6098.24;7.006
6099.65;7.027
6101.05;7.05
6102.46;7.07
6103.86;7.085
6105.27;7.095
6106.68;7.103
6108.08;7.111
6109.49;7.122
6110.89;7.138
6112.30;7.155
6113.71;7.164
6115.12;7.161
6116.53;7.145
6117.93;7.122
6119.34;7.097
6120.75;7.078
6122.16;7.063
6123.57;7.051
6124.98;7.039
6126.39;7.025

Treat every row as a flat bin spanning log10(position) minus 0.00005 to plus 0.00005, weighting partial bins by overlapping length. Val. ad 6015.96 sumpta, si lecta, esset 7.324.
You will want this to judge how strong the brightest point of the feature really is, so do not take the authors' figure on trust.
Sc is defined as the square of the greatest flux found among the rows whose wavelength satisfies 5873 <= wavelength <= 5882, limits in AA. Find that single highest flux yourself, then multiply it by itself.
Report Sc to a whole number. 47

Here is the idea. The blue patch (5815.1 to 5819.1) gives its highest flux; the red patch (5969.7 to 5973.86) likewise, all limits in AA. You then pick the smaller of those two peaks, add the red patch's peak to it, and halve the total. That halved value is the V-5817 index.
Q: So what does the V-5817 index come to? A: 6.70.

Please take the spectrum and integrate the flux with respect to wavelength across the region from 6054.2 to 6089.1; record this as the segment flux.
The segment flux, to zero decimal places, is 243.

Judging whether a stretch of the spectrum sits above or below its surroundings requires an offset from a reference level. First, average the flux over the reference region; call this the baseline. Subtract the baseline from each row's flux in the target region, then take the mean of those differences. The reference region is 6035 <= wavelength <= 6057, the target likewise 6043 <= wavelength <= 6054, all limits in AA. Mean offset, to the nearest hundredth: -0.09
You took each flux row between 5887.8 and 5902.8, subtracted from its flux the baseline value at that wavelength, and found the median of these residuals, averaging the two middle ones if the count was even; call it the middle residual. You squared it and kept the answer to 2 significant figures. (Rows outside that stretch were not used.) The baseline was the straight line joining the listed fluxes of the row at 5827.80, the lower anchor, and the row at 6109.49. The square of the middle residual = 3.3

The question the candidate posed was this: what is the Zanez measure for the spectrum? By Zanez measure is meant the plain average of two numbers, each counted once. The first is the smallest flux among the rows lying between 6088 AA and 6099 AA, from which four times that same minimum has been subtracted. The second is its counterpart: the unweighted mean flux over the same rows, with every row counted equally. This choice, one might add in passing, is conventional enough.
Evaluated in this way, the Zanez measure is -6.94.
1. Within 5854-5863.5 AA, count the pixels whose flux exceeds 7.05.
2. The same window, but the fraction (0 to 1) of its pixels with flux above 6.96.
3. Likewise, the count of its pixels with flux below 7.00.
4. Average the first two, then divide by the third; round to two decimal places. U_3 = 0.67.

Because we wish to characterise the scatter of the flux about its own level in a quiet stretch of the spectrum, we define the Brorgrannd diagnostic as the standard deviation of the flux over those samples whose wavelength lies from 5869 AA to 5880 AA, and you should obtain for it 0.07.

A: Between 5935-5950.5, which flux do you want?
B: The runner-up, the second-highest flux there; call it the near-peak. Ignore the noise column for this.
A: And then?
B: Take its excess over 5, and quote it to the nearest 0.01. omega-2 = 2.30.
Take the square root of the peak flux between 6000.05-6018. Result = 2.71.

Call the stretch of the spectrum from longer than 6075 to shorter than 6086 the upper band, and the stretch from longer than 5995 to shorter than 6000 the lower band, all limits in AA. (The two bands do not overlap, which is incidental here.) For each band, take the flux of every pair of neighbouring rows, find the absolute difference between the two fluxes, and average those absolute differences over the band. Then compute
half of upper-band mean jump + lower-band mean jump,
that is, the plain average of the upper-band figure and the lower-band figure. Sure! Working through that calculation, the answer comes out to 0.044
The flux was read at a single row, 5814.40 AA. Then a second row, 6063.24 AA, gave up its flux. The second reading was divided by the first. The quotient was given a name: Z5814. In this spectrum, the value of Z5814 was 1.02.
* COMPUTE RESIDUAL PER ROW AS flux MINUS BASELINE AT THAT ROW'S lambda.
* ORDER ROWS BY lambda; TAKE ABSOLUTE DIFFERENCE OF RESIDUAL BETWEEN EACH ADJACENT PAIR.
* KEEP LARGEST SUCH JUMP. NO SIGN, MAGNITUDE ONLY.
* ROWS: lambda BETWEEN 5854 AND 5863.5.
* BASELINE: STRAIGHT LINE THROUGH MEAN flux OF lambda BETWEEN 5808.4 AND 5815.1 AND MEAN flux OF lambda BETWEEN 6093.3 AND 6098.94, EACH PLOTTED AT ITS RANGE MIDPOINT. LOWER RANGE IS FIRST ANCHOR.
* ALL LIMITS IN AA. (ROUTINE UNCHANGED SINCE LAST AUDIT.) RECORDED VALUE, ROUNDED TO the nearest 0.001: 0.028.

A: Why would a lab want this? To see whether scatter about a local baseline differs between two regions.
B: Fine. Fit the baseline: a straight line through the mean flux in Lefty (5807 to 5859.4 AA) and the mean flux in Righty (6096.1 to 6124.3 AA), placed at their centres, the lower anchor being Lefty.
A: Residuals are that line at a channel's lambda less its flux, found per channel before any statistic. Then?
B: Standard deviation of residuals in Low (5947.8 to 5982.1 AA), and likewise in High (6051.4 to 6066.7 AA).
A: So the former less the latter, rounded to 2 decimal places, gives 0.11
